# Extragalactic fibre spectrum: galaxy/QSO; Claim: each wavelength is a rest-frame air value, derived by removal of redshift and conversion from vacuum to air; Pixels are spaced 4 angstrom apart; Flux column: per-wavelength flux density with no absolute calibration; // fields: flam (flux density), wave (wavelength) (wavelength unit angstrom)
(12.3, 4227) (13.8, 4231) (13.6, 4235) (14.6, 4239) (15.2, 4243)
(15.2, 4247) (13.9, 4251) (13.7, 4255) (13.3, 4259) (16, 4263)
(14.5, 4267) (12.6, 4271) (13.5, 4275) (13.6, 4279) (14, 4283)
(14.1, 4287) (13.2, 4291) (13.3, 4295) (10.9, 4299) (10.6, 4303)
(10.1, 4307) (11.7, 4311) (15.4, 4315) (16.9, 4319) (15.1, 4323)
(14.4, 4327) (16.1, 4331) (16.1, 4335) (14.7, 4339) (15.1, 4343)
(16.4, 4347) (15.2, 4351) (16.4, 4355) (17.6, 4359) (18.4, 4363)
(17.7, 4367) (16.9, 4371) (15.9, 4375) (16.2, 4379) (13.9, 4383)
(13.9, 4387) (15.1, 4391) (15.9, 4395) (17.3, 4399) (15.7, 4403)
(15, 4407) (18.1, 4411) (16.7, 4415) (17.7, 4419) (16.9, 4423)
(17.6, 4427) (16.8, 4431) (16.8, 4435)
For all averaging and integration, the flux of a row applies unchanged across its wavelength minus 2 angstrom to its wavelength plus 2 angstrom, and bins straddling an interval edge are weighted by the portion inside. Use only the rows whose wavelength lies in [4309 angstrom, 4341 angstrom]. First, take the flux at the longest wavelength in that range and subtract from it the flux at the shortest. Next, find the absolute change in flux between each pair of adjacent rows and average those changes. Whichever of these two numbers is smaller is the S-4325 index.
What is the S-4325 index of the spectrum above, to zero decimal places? 2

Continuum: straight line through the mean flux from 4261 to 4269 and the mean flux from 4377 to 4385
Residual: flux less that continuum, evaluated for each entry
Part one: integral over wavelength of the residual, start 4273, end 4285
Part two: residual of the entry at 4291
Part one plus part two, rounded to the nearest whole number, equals -20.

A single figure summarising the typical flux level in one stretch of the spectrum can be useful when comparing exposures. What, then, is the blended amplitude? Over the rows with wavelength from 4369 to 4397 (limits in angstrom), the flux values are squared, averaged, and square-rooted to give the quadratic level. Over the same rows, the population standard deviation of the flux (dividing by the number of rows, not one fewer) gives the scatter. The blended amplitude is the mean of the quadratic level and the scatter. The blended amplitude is 8.3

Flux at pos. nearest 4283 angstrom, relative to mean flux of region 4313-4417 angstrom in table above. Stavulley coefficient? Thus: 0.87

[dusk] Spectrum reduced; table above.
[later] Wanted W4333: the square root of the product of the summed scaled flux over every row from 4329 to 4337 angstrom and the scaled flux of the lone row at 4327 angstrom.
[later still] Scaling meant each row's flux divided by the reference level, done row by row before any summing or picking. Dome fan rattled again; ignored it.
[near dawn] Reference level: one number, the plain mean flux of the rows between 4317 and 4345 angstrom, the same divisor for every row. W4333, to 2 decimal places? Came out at 1.39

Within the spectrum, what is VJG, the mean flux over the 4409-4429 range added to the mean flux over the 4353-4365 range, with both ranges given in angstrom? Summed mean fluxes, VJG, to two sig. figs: 35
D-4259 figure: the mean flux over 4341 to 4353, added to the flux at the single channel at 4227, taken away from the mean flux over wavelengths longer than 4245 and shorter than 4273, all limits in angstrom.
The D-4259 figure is -13.7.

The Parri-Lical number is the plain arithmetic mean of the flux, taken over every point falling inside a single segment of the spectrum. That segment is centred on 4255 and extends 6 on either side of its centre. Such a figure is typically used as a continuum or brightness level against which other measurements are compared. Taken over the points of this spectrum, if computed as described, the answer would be 13.6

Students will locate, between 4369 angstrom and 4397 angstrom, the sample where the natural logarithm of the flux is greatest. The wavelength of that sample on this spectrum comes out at 4371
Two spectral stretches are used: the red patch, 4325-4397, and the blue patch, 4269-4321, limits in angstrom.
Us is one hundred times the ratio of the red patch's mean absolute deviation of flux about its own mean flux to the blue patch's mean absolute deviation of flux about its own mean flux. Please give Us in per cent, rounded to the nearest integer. 68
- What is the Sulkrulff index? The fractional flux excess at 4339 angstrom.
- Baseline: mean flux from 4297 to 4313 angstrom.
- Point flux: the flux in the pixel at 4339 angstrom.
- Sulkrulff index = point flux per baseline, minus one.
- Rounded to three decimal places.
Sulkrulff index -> 0.358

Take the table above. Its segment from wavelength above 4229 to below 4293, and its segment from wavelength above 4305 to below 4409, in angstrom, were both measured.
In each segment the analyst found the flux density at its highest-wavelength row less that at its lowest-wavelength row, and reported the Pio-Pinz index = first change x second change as -2.9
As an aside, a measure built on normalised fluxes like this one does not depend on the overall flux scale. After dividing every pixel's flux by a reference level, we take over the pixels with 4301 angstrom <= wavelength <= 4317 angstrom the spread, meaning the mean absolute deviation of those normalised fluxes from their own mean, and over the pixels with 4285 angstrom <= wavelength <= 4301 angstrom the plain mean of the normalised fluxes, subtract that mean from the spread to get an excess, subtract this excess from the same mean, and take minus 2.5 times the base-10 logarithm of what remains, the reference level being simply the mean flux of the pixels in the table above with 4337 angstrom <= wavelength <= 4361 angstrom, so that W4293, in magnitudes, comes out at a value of -0.45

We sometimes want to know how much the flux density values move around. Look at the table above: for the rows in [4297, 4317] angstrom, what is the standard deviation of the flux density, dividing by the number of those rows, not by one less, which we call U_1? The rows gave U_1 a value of 1.90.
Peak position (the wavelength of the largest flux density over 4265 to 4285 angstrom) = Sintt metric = 4267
